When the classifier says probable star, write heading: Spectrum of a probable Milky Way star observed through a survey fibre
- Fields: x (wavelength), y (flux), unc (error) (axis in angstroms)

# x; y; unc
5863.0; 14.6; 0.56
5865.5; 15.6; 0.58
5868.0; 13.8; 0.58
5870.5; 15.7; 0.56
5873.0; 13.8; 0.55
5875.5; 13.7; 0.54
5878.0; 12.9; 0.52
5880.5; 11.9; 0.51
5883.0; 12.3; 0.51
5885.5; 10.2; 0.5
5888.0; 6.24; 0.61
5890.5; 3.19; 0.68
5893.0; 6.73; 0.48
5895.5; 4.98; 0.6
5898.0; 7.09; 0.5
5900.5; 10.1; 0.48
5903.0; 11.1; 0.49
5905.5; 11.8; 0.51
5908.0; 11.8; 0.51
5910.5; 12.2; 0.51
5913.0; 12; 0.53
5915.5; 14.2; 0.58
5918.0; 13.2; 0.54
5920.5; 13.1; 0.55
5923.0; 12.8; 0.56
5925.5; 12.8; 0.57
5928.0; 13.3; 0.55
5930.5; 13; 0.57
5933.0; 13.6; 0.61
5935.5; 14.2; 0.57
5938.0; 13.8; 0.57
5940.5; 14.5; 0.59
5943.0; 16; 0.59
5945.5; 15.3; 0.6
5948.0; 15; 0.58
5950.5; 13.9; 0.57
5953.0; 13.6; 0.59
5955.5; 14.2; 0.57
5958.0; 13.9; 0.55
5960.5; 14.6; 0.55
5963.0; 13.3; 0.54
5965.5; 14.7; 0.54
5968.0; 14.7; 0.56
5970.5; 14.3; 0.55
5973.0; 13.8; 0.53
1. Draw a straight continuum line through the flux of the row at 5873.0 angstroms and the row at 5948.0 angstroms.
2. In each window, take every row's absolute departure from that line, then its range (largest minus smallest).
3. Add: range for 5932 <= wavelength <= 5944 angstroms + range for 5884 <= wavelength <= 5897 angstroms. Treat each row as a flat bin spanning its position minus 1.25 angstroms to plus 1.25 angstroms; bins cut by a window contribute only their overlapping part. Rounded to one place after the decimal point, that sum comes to 7.9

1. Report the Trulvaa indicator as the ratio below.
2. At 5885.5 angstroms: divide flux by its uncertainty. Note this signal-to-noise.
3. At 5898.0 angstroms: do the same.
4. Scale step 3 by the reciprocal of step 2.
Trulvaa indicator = 0.70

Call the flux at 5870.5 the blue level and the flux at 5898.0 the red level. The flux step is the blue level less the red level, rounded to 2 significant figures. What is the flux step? 8.6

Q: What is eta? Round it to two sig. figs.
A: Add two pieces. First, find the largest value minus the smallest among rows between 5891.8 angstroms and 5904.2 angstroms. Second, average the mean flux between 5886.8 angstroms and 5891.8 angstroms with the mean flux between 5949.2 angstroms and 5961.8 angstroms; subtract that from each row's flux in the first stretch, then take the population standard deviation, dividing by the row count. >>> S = 8.4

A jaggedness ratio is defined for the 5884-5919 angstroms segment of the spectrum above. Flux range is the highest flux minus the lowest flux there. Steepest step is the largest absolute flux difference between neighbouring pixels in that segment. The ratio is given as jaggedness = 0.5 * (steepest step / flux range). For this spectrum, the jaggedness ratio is 0.18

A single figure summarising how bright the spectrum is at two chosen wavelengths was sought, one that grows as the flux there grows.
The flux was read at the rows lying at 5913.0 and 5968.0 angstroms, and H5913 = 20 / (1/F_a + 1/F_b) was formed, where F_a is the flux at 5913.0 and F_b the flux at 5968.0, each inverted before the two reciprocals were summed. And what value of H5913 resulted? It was 132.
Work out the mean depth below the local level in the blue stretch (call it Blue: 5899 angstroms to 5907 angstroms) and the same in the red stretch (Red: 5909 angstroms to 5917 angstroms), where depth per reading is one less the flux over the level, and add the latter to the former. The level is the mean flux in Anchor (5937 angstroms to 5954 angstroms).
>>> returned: 0.4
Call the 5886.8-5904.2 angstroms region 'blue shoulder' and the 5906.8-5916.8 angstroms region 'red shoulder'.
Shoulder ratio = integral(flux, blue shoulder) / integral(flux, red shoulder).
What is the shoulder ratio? 1.0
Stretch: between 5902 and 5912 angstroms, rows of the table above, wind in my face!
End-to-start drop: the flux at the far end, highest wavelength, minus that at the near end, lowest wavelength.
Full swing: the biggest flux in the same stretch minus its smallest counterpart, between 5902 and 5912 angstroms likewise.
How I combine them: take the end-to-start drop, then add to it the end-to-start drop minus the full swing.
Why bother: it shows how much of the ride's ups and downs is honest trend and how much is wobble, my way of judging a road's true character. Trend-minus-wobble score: 1.1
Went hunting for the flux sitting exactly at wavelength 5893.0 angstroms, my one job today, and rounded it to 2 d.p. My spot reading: 6.73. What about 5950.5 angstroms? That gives 13.90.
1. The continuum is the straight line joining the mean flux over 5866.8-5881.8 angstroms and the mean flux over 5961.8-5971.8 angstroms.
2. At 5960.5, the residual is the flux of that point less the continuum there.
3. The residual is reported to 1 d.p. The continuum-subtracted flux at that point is 0.4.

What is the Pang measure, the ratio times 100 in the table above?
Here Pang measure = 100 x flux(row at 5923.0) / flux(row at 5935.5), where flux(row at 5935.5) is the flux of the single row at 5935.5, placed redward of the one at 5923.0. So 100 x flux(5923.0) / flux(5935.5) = 90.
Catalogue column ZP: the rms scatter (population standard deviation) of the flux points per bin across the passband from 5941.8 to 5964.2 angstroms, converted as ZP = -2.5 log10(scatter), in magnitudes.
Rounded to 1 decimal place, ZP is 0.2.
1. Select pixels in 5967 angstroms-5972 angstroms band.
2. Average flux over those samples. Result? 14.5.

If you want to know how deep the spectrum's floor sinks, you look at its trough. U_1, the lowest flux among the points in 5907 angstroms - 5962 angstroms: 11.8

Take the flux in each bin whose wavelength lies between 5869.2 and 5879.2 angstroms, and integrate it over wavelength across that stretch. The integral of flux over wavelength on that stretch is 140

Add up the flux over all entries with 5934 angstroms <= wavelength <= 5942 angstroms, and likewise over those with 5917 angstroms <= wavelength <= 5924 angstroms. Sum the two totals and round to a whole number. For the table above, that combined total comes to 82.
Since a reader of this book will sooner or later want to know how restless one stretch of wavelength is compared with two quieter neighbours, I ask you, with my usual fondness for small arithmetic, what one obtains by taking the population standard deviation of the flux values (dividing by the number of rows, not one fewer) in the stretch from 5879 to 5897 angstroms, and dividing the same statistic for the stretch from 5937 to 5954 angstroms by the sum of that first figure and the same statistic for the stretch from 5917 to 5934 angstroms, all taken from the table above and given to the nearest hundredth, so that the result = 0.23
